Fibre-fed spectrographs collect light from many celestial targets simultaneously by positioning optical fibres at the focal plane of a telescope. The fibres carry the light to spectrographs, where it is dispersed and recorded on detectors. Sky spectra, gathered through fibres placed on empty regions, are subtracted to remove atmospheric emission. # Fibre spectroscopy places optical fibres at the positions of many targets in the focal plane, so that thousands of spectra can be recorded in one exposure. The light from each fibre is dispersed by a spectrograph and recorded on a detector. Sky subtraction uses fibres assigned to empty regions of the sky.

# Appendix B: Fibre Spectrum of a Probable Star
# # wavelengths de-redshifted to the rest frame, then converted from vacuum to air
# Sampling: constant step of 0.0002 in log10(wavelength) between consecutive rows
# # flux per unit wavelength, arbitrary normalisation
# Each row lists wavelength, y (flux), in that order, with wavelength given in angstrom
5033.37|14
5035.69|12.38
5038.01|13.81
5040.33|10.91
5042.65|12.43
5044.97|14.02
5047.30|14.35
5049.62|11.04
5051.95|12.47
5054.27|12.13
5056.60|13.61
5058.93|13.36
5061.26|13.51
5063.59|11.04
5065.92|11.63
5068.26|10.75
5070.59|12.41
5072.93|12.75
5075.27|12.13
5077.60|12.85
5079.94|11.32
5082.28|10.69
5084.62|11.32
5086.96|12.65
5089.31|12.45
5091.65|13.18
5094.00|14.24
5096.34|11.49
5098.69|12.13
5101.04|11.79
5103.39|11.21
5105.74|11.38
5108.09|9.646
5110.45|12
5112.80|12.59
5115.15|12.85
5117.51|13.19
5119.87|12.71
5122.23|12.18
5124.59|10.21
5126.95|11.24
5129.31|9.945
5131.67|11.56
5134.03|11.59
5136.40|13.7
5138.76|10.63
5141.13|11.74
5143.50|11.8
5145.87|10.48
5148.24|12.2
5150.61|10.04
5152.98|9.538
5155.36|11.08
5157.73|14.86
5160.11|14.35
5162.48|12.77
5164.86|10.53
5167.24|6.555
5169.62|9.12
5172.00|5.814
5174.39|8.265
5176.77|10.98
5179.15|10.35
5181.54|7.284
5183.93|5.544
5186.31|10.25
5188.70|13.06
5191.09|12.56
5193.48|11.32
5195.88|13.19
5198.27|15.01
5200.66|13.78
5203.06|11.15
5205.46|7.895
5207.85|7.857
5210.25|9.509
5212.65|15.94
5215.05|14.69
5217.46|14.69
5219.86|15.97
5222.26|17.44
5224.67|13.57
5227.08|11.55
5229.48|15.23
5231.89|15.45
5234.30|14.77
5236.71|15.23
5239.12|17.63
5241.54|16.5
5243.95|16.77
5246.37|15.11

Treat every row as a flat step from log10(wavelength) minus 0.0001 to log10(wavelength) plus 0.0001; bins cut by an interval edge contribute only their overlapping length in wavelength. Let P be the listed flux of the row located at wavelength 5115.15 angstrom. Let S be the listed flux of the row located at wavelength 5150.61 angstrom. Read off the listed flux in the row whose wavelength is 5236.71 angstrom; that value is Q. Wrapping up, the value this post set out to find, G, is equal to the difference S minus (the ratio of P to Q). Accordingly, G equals 9.2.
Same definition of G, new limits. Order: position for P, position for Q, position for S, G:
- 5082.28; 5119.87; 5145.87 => 9.6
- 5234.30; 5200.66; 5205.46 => 6.8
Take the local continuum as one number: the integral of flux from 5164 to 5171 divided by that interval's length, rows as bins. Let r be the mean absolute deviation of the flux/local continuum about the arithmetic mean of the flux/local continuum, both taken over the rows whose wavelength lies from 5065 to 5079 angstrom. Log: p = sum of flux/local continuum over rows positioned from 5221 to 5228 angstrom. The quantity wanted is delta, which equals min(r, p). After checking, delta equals 0.070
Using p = 5.0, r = 0.070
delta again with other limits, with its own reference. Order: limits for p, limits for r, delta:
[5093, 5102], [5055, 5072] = 0.119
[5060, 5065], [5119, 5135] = 0.088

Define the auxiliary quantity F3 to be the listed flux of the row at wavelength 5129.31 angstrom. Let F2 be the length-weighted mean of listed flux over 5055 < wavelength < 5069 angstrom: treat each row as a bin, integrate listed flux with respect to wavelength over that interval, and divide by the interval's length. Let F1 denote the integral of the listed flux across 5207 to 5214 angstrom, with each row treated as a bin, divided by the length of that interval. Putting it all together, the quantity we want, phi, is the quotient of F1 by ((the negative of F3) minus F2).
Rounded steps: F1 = 11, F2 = 12.4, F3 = 9.945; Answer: -0.51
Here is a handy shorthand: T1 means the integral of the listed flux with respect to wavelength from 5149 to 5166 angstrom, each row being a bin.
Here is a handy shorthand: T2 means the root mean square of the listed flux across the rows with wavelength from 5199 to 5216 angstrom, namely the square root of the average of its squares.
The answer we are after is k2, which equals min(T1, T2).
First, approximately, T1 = 202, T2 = 11.9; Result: 11.9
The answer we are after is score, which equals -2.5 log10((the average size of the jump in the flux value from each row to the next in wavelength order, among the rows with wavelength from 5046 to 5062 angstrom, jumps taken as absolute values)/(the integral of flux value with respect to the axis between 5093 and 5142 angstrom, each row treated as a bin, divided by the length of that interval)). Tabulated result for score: 2.5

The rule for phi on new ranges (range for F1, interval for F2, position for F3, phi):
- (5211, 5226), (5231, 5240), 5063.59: -0.57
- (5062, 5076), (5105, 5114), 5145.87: -0.54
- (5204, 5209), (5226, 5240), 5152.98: -0.33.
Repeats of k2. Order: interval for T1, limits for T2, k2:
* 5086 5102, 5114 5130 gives 11.8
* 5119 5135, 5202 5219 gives 12.1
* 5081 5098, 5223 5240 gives 14.9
